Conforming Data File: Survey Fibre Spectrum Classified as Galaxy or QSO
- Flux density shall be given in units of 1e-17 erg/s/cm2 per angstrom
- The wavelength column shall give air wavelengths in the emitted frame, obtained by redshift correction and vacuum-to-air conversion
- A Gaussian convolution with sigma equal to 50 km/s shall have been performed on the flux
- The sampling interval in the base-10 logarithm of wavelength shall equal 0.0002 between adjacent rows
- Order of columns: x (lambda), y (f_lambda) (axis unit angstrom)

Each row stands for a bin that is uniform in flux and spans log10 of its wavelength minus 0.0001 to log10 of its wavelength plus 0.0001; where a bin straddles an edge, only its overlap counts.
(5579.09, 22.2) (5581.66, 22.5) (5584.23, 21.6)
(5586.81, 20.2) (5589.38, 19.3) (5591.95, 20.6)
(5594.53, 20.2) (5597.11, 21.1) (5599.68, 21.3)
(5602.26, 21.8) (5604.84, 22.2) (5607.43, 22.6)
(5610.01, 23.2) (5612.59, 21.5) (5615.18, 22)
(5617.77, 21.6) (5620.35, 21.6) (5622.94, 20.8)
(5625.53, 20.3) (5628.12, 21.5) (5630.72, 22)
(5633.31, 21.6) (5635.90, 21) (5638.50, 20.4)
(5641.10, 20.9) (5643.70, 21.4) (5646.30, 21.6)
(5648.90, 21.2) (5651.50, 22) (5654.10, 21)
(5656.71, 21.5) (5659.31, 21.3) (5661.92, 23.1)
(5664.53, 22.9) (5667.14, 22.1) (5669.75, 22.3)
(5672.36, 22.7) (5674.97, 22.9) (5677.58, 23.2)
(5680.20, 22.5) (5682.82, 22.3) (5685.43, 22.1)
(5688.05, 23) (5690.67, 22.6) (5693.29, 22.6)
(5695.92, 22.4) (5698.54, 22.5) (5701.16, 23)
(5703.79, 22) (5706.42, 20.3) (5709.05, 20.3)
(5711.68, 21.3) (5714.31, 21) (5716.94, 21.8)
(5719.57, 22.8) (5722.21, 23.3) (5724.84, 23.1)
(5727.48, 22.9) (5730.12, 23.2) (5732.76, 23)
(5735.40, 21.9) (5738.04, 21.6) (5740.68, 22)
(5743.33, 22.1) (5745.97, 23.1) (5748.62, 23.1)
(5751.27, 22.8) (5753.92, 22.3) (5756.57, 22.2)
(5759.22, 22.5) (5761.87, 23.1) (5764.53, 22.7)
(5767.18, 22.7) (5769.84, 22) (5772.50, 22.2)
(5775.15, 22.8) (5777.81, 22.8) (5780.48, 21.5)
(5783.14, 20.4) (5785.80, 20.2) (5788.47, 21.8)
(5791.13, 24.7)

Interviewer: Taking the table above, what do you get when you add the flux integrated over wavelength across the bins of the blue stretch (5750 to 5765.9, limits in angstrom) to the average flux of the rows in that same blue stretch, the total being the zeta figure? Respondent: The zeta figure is 382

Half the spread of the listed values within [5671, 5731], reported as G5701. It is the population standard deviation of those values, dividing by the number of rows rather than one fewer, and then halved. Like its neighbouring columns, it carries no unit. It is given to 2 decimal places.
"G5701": 0.43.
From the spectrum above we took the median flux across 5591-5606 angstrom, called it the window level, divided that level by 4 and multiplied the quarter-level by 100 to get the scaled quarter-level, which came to 530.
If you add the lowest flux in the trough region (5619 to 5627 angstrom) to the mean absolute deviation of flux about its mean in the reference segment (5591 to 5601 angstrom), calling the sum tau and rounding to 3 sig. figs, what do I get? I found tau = 20.7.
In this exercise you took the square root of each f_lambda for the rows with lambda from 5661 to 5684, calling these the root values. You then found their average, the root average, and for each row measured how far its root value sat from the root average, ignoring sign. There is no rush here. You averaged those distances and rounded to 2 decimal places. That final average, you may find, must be 0.03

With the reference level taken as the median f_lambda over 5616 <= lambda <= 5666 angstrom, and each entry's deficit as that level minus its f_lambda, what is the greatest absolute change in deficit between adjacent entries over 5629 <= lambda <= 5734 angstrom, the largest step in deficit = 1.8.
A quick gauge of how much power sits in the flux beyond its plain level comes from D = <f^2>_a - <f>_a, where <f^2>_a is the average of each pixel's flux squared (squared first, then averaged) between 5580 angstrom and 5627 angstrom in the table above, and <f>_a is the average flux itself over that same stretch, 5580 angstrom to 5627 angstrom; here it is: 436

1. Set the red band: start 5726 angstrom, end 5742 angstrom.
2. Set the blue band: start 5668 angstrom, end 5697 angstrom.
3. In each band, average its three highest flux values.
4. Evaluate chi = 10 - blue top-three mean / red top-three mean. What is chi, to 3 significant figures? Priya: 9.00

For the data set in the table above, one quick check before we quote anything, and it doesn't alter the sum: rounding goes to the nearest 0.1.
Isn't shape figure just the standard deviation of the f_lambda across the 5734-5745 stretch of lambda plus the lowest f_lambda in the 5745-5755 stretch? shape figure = 22.5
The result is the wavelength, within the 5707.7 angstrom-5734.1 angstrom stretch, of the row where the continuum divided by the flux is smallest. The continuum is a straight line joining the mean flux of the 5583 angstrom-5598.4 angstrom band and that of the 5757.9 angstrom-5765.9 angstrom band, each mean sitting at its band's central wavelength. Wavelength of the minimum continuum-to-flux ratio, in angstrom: 5722.21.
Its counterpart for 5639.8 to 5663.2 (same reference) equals 5661.92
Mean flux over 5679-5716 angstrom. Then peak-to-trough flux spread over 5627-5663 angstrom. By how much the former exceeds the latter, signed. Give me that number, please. 19.3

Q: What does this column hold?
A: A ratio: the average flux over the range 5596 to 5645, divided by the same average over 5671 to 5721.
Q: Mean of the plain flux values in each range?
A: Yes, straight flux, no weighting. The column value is 0.97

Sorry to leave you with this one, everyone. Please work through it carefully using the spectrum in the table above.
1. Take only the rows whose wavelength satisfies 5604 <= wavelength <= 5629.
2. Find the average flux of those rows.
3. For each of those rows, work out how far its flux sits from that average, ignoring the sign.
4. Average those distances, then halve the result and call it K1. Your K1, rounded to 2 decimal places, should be 0.31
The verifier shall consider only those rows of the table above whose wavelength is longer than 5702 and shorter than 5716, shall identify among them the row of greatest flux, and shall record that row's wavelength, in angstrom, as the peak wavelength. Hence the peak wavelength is 5703.79 angstrom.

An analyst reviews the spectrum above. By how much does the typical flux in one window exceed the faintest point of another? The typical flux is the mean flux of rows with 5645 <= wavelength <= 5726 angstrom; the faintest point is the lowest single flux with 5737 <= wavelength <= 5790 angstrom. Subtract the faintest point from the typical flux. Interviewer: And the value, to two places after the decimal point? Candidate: 1.95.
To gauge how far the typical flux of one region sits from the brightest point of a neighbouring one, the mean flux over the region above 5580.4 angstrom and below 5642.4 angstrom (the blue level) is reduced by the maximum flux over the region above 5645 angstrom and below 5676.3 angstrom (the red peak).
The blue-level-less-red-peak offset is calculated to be -1.8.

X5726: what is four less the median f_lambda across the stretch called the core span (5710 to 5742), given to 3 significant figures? -18.4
